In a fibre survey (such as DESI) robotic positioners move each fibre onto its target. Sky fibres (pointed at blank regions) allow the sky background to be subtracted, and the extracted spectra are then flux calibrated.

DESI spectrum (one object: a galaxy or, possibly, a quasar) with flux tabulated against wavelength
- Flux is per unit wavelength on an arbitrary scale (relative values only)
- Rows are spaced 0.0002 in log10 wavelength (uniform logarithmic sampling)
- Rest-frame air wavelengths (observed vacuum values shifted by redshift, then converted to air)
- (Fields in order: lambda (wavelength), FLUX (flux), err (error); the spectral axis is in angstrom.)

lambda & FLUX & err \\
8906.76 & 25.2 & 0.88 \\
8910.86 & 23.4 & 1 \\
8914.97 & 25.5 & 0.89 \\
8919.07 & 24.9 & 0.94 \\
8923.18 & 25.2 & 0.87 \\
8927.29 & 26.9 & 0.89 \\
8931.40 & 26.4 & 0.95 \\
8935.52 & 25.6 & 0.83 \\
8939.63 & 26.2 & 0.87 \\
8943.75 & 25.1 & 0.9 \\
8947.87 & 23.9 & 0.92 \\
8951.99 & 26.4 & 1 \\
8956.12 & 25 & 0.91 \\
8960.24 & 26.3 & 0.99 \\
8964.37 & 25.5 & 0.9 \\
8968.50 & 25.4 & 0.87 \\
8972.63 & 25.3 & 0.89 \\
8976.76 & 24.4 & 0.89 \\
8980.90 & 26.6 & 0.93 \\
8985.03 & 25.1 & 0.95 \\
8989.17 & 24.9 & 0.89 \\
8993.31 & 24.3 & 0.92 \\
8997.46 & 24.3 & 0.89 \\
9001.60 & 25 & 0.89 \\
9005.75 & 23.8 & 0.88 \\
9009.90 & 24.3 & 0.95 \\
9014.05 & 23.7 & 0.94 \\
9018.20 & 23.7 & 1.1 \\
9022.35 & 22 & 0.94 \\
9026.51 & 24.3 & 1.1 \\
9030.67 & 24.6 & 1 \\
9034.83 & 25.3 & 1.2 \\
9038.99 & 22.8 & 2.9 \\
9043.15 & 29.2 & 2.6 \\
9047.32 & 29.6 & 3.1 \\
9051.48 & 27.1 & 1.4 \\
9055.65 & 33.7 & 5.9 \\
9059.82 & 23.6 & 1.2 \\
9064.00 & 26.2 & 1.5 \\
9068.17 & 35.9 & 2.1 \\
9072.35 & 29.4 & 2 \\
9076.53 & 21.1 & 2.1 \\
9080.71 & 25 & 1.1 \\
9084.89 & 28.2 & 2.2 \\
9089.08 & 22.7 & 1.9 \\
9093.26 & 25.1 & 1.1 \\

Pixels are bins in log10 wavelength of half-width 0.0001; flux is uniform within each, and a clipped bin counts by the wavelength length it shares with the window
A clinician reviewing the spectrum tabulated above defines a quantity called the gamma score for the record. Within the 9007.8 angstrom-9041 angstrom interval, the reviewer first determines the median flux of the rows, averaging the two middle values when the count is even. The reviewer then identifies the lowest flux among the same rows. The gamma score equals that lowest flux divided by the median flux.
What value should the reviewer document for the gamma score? 0.92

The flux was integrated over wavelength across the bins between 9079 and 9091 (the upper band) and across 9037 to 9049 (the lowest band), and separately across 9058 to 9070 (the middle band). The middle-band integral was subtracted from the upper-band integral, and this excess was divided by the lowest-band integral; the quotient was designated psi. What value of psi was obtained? -0.12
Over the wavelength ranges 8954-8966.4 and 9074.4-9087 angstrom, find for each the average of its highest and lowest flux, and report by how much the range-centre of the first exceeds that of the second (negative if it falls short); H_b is 1.0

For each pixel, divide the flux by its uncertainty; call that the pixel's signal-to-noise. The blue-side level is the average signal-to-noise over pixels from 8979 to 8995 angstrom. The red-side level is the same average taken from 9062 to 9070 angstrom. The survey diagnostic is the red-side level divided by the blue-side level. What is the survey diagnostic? 0.63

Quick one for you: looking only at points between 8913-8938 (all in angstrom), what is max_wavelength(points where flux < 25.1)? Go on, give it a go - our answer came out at 8919.07 angstrom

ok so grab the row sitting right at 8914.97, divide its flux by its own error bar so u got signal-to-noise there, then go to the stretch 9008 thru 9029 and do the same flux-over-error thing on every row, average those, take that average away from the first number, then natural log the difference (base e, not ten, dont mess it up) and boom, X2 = 1.6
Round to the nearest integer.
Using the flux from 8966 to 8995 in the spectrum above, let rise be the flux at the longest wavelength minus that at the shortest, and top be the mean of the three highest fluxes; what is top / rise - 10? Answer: -33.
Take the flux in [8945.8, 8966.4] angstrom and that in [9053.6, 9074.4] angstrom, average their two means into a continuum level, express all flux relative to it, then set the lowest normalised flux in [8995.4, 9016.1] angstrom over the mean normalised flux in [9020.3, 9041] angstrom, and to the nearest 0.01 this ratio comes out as 1.00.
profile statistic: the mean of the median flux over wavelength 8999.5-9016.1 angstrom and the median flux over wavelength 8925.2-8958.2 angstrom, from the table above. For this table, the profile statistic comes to 25.0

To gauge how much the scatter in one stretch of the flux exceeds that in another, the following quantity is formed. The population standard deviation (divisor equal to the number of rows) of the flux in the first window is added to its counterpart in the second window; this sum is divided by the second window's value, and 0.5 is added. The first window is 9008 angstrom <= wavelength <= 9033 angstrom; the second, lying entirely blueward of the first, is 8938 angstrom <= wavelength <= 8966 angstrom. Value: 2.5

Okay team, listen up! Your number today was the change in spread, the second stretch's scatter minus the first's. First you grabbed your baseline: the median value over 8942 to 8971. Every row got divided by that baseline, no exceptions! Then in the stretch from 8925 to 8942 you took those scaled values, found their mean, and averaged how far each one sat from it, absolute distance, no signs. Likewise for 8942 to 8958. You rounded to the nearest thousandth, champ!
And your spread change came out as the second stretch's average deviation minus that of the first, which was 0.011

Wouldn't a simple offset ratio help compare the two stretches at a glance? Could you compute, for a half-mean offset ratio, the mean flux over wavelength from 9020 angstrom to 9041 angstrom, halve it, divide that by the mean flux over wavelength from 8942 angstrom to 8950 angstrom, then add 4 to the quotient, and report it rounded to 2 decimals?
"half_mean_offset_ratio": 4.49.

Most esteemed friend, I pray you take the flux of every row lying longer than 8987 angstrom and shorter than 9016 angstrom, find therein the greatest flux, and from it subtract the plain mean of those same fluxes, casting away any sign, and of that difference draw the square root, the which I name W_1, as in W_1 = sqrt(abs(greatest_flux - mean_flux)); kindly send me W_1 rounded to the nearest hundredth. 0.82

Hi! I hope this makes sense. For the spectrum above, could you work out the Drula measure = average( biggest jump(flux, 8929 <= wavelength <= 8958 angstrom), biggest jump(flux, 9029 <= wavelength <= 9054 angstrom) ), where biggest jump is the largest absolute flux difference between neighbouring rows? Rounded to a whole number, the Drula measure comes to 4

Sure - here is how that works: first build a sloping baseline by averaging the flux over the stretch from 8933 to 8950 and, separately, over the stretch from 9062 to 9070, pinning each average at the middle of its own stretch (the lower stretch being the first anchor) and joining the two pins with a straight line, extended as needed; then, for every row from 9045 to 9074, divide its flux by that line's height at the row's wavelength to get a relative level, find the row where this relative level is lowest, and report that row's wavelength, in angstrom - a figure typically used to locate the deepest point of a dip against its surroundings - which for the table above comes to 9059.82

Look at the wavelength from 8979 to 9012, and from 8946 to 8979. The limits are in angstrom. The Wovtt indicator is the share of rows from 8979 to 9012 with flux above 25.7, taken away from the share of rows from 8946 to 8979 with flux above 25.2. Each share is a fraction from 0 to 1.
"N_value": 0.50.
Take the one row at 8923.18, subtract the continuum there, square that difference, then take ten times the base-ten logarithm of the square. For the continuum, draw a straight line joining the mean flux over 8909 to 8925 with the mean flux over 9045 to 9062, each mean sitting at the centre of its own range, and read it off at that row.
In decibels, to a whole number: -11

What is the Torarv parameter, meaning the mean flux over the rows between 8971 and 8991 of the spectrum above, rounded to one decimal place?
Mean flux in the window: 25.3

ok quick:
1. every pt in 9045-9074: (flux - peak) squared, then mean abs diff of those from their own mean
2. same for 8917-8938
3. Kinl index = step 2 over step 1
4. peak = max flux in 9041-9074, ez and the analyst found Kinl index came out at 0.32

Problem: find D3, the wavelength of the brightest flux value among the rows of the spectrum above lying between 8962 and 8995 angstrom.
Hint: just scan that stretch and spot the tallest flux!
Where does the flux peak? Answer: 8980.90 angstrom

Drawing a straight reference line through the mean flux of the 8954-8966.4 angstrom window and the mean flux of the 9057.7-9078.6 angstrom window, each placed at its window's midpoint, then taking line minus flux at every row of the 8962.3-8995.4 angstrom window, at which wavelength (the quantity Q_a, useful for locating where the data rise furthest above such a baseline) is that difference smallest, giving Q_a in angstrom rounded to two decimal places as 8980.90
